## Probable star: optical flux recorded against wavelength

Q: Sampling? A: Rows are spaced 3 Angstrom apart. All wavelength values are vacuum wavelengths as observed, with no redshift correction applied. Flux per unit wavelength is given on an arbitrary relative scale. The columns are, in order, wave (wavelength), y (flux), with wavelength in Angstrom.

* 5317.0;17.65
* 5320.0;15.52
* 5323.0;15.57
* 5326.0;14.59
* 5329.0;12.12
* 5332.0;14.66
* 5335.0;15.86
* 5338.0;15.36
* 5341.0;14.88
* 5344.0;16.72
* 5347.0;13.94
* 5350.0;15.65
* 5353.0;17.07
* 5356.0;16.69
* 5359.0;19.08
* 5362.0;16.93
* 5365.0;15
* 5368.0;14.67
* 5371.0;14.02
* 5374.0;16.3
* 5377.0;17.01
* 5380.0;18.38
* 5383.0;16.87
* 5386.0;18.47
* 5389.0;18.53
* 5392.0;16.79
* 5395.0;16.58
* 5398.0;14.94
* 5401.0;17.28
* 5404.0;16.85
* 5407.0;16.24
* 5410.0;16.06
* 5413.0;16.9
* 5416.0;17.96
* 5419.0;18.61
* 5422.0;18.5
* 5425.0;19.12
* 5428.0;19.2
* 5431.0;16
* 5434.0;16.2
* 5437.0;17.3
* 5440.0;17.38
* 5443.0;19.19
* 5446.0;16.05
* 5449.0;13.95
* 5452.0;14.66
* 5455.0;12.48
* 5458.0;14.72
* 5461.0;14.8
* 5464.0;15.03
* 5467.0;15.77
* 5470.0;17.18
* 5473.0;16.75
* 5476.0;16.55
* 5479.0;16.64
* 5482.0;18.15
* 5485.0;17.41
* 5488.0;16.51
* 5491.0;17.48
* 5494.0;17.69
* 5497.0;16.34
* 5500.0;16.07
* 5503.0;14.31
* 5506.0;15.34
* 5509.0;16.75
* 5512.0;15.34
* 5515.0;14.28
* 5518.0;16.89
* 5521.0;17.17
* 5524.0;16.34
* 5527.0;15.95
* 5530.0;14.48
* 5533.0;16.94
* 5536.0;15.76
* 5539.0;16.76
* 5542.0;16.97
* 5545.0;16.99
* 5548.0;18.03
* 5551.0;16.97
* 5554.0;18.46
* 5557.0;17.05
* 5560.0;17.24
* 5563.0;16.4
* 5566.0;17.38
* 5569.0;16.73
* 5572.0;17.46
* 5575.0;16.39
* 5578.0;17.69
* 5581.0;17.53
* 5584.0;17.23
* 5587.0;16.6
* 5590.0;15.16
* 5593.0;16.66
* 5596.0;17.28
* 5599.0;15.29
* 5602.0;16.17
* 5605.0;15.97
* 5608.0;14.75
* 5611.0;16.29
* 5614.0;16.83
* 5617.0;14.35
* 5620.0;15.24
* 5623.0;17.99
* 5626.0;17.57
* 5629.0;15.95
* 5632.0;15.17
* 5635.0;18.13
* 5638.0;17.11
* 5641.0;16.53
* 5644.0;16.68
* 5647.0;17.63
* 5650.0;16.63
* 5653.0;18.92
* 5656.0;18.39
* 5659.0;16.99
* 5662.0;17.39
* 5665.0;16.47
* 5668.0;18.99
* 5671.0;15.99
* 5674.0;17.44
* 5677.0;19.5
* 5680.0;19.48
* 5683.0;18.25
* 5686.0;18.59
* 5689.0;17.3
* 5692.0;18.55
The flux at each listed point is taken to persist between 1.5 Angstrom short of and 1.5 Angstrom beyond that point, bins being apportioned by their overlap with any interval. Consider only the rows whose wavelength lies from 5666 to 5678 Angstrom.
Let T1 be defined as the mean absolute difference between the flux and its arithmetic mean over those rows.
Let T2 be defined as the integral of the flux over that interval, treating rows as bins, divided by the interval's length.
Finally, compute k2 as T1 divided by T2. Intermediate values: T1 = 1.3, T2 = 17.9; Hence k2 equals 0.07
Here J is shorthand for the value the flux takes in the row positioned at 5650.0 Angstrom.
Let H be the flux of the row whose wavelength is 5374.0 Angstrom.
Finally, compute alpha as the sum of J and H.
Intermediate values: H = 16.3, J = 16.63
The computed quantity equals 32.9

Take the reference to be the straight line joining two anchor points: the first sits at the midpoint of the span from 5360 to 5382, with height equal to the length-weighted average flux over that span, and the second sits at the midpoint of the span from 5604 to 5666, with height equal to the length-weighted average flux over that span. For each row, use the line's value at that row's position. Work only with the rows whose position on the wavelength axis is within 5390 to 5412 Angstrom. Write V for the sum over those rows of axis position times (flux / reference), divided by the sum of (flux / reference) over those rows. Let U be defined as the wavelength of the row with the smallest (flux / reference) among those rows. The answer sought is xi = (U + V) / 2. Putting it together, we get 5399.5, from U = 5398.0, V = 5401.0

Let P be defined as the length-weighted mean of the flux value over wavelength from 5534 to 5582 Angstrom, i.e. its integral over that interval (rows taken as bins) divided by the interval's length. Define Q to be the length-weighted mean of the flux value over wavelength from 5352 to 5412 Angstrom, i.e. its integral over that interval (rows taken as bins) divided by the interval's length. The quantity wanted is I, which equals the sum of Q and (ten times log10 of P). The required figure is 29.0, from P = 17.1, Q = 16.7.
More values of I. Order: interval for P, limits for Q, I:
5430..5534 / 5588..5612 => 28.0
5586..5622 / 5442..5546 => 28.1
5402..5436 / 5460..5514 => 28.7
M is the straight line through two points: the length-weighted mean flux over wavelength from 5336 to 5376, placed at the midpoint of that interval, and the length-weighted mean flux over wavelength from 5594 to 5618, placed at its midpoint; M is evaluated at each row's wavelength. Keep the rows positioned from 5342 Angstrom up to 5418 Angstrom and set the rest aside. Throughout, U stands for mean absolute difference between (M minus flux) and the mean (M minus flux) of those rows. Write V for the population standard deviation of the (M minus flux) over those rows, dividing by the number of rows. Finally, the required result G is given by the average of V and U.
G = 1.16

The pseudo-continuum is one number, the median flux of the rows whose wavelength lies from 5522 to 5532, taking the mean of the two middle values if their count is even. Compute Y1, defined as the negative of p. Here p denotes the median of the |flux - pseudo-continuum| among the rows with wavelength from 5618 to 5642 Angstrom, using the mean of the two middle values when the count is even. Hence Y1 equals -0.97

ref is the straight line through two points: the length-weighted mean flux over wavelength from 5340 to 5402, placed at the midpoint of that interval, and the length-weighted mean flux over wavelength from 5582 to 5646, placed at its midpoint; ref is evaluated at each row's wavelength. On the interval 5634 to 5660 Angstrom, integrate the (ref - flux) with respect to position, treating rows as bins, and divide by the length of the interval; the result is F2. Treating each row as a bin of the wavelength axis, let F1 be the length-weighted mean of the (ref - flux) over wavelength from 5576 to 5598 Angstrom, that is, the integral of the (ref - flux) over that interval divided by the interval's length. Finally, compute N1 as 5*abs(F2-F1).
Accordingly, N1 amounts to 3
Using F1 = -0.5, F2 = -1.1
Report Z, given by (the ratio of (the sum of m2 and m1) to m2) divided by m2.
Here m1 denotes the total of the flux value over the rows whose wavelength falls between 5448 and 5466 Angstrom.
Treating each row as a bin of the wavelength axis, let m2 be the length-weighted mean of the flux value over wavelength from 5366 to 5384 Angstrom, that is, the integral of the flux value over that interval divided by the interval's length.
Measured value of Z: 0.39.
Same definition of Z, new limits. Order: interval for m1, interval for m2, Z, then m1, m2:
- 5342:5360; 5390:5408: 0.42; 99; 16.5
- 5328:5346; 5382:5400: 0.37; 90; 17.0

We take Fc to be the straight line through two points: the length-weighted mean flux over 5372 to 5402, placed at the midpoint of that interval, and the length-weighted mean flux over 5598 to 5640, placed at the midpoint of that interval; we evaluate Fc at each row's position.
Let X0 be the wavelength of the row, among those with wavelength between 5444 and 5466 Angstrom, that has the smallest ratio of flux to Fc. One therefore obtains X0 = 5455.0 Angstrom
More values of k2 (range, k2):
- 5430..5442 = 0.04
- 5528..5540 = 0.05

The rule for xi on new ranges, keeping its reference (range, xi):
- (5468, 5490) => 5483.5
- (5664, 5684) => 5672.6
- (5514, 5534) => 5519.5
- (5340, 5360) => 5348.7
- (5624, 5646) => 5633.5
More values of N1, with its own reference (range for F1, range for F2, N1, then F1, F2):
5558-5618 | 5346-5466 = 0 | -0.1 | -0.1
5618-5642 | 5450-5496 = 3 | -0.3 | 0.3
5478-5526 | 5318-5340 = 8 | 0.0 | 1.6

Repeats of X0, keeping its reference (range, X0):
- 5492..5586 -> 5503.0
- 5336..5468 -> 5455.0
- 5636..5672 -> 5671.0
